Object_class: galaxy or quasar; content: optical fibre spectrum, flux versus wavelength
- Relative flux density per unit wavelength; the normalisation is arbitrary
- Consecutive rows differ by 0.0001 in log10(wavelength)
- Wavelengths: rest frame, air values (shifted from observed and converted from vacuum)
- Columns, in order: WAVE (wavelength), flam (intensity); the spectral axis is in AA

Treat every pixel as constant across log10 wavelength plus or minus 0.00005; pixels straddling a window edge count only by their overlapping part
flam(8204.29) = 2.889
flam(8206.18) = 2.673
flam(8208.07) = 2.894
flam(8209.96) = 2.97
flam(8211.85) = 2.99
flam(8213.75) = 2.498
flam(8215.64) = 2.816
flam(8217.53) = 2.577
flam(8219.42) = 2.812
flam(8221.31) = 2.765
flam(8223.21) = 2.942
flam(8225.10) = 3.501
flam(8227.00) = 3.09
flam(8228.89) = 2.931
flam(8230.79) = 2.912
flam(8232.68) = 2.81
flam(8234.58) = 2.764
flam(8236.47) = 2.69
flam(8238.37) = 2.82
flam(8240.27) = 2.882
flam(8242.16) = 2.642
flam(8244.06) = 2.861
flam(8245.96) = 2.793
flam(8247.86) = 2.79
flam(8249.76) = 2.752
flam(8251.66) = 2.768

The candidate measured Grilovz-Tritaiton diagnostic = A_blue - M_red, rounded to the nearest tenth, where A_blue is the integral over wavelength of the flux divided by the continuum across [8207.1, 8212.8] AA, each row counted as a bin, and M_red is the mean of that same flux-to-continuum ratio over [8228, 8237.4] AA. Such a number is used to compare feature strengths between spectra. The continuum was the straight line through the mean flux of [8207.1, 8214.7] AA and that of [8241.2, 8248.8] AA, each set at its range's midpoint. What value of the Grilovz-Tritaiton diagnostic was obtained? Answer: 4.9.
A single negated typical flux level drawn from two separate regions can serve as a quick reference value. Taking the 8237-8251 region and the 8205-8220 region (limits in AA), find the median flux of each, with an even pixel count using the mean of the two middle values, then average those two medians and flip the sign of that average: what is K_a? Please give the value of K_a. -2.80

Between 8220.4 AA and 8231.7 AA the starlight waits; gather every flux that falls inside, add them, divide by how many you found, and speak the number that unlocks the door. 3.02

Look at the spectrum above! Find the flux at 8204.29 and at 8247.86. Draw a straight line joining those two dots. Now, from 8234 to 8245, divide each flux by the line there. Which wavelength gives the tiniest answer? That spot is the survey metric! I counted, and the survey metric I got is 8242.16 AA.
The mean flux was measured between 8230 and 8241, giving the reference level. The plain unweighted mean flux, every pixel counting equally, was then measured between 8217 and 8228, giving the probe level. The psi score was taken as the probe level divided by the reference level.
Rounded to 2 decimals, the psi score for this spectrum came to 1.05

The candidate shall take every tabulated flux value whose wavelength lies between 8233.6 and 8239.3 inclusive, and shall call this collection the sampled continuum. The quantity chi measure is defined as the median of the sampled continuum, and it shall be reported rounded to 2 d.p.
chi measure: 2.76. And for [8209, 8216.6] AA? 2.89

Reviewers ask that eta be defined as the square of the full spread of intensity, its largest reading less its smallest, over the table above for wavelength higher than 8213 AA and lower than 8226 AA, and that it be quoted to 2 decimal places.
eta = 1.01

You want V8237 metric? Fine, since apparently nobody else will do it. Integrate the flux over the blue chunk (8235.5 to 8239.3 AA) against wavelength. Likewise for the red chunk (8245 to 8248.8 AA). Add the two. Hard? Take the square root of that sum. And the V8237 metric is 4.59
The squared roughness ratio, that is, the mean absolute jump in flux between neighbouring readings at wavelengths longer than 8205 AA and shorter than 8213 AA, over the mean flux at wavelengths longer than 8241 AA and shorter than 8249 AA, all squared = 0.001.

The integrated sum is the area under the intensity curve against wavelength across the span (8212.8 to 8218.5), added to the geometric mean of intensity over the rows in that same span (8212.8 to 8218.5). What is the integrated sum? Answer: 17.6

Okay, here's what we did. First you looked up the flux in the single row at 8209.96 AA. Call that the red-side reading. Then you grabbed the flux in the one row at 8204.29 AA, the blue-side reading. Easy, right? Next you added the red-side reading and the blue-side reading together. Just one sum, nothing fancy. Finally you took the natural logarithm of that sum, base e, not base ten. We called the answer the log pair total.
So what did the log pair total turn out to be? 1.77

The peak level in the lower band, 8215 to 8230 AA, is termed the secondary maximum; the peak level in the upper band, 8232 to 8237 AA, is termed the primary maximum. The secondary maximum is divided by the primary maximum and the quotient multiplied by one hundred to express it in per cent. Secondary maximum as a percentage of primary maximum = 125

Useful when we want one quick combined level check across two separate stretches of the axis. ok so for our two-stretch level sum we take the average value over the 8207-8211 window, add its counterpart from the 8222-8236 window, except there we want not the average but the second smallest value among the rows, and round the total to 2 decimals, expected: 5.74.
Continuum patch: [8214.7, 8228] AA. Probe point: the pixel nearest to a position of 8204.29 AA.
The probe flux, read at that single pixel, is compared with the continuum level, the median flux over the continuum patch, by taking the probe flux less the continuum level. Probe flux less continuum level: 0.1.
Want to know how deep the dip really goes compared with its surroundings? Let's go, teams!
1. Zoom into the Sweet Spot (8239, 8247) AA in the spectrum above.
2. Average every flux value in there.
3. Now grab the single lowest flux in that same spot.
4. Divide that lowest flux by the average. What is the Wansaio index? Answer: 0.95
